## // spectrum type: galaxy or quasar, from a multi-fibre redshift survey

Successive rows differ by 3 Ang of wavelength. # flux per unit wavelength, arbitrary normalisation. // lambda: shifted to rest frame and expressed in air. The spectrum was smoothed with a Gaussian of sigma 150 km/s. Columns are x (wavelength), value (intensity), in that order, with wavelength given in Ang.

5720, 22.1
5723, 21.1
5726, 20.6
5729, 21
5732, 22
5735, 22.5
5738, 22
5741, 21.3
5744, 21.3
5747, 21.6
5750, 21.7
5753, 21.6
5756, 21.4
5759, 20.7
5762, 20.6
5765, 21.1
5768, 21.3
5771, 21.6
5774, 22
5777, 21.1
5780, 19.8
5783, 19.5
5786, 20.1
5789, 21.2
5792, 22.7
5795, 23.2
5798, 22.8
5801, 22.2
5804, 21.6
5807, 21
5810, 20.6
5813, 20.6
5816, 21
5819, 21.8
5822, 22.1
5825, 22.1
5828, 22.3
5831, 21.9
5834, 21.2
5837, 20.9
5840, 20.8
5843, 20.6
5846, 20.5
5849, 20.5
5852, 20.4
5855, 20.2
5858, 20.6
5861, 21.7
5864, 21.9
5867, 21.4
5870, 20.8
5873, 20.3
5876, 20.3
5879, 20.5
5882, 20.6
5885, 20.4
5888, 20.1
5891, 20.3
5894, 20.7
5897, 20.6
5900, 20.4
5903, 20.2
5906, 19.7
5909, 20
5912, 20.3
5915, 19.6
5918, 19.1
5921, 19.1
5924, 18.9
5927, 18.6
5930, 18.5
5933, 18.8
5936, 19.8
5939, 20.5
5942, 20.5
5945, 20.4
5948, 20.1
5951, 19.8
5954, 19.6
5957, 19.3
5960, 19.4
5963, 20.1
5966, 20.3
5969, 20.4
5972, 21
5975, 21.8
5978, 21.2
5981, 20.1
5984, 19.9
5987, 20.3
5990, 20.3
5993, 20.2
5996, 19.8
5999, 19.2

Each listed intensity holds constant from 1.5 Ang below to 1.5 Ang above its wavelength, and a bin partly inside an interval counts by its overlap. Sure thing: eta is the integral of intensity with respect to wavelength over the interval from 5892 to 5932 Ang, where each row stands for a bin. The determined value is 787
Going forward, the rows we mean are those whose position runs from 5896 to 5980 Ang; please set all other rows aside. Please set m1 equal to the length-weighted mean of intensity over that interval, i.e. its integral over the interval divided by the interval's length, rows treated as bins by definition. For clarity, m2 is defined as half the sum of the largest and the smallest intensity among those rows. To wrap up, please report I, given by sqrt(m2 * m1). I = 20.0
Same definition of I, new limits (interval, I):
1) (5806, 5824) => 21.3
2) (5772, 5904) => 21.2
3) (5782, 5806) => 21.5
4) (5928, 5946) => 19.6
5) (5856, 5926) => 20.4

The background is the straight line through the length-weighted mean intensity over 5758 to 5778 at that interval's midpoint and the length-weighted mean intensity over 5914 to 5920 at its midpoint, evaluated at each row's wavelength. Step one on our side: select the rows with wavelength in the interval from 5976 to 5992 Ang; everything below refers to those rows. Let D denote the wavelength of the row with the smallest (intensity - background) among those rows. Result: 5984 Ang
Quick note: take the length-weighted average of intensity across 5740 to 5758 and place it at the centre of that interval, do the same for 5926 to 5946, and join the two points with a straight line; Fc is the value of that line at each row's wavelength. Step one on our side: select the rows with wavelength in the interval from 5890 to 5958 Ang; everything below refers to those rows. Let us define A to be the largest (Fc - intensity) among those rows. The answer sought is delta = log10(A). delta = 0.06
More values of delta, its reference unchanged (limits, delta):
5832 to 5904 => -0.69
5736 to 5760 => -0.18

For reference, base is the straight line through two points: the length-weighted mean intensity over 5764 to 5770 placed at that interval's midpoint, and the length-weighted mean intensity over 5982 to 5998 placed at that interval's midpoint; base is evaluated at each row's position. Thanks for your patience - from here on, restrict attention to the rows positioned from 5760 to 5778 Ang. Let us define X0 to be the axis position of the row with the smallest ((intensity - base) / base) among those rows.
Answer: 5762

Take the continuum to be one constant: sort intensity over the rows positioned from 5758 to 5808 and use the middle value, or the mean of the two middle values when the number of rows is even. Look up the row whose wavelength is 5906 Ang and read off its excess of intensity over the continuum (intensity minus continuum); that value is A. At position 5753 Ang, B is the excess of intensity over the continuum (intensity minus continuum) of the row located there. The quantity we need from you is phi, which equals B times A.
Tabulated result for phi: -0.60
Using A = -1.5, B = 0.4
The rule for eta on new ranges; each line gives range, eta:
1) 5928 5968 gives 791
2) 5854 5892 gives 787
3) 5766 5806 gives 858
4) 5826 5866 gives 842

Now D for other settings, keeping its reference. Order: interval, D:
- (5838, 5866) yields 5855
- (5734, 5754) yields 5741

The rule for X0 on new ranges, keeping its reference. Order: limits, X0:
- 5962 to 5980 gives 5963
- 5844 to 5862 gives 5855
